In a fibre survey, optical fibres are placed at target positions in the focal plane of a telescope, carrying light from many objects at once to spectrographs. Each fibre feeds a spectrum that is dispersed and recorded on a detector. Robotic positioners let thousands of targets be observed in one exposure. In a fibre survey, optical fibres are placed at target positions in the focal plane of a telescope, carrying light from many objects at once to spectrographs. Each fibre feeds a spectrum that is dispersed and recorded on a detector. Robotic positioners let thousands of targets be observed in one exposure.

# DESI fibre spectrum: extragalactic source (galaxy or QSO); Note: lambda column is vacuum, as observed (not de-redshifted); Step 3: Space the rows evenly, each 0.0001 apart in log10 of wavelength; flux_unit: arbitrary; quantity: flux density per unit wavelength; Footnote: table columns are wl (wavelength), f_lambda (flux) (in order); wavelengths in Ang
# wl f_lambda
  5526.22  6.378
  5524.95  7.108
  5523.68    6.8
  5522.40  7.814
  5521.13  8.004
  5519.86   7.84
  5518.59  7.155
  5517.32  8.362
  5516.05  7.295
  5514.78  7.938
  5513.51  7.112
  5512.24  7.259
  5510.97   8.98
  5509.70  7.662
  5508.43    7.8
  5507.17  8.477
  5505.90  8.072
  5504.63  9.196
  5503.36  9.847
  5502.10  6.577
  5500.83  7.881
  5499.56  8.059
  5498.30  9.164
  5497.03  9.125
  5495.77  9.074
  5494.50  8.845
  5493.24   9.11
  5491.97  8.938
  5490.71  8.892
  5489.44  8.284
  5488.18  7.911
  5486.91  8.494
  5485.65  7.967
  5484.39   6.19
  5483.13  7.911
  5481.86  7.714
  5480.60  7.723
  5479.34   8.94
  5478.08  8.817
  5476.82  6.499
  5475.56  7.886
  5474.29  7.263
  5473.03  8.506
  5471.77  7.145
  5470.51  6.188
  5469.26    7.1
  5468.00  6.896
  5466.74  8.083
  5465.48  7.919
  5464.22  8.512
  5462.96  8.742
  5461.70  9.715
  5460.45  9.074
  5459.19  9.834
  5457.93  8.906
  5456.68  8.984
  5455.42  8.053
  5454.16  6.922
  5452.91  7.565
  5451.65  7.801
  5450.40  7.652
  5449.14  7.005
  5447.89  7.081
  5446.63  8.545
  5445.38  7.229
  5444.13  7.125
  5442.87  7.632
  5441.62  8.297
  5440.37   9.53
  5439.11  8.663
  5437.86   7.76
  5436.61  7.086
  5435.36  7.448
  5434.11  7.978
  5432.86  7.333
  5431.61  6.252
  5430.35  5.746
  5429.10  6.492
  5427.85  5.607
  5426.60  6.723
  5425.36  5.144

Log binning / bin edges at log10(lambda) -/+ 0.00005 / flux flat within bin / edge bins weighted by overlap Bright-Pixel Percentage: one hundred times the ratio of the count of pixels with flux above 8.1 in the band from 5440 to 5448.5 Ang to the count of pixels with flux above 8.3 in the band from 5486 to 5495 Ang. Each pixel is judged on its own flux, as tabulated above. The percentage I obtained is 60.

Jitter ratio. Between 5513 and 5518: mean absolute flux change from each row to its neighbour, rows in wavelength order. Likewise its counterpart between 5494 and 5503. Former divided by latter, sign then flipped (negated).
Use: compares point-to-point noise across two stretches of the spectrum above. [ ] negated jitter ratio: -1.7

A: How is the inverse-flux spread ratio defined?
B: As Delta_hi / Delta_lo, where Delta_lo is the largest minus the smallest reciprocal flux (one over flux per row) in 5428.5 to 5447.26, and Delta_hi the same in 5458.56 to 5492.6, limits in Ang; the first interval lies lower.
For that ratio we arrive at 0.9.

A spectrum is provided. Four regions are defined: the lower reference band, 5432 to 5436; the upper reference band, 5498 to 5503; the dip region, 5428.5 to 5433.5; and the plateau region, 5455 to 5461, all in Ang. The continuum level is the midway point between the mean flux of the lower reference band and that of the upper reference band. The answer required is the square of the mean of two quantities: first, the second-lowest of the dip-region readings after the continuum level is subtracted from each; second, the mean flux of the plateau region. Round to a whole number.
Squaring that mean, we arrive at 14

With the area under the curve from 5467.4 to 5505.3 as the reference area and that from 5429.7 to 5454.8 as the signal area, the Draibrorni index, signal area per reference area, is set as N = 0.62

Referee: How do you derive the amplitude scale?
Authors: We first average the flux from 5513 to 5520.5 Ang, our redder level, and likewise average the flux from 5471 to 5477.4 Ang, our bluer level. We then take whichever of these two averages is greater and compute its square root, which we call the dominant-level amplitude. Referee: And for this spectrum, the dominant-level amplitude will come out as 2.76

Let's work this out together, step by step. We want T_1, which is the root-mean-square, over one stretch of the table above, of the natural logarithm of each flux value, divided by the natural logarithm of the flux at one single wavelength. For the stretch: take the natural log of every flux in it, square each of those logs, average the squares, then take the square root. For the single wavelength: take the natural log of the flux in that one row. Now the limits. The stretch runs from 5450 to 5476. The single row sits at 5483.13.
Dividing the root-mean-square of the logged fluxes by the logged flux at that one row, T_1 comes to 1.01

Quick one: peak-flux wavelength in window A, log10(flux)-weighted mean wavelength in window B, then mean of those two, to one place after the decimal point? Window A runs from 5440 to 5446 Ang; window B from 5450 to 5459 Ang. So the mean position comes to 5447.3 Ang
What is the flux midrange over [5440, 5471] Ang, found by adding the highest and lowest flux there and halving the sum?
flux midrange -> 8.0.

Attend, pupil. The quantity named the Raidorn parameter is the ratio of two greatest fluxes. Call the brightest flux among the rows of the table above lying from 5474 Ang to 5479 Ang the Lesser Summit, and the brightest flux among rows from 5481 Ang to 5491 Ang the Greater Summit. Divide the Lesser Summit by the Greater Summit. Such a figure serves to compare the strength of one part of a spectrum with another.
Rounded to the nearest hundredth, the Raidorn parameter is 0.99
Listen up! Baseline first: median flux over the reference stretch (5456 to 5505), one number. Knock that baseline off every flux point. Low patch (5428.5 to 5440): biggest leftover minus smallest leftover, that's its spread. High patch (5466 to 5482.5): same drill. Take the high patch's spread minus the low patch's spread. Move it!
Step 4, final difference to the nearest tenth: -0.2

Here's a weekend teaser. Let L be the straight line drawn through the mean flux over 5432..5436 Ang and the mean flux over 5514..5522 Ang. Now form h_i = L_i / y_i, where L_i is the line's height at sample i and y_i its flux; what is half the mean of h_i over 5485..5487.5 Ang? 0.47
